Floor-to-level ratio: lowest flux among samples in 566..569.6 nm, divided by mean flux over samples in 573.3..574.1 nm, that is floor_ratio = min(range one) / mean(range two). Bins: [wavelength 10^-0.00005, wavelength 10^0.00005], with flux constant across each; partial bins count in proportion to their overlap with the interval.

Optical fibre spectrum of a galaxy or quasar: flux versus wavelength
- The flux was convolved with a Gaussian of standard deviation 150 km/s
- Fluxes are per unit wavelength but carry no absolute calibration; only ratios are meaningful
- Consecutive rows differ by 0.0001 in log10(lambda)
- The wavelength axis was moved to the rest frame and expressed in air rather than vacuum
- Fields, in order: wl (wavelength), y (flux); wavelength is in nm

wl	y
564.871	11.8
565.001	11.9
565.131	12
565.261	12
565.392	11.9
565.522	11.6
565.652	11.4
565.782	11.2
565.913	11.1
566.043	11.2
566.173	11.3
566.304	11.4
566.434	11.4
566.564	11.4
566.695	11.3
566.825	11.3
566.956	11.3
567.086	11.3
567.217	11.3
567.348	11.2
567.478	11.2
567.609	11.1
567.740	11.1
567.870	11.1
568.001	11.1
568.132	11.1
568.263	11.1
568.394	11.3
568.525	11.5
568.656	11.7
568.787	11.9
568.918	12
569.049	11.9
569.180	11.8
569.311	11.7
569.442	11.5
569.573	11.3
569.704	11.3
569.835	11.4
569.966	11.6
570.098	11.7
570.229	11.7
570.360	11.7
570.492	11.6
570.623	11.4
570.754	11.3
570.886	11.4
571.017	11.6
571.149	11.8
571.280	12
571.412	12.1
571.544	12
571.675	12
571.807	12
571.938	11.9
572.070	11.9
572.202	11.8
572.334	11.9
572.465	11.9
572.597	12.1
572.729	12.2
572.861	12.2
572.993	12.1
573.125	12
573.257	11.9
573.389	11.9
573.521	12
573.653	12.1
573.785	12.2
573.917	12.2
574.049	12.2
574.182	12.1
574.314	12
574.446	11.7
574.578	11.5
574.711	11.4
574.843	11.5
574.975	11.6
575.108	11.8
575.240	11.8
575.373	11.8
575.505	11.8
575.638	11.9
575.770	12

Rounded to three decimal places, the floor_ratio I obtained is 0.917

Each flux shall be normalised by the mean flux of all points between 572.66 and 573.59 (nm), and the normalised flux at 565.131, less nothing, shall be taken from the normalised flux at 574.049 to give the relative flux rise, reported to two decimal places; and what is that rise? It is 0.02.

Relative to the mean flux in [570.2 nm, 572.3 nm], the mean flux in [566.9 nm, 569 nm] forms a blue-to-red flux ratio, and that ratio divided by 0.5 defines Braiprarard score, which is 1.93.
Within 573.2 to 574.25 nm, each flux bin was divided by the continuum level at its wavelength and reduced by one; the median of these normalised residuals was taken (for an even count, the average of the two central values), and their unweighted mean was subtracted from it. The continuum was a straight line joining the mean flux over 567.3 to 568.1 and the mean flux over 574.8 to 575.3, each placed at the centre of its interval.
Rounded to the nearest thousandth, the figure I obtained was 0.001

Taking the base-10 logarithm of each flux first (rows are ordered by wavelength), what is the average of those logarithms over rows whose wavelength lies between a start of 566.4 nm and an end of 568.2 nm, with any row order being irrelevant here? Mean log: 1.05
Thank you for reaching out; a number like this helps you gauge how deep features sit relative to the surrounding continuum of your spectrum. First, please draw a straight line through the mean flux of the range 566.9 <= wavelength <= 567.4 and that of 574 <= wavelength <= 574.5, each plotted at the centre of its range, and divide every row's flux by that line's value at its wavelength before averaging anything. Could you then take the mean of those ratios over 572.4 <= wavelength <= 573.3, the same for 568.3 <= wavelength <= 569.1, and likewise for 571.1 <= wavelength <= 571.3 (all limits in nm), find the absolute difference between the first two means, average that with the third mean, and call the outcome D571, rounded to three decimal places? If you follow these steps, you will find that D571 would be 0.513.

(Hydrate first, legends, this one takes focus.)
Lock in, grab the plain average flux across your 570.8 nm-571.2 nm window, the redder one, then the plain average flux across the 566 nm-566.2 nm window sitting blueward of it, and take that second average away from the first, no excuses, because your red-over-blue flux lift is 0.3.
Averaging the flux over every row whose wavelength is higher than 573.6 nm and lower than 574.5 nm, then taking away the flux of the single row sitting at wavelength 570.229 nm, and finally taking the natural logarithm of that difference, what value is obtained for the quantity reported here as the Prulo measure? -1.0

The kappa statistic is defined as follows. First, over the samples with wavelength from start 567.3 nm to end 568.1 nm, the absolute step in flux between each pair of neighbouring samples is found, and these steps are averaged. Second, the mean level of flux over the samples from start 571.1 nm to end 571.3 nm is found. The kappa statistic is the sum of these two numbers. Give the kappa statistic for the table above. 11.9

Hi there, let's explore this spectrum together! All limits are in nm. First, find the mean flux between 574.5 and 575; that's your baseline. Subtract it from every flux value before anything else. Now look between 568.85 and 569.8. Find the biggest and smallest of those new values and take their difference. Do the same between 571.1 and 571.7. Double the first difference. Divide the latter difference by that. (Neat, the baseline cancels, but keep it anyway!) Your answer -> 0.2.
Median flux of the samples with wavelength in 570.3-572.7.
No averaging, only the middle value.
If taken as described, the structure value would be 11.9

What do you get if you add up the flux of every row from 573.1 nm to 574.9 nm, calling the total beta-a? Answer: 167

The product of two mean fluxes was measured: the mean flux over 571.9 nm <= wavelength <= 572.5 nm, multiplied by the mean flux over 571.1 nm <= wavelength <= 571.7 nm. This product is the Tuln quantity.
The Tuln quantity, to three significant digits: 142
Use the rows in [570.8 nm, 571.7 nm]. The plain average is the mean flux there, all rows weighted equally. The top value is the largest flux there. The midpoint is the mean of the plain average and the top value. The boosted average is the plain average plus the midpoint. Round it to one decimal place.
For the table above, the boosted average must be 23.8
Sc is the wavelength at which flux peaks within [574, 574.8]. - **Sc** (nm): 574.049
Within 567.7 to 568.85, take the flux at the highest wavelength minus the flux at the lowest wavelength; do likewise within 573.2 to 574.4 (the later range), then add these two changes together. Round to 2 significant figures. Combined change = 0.90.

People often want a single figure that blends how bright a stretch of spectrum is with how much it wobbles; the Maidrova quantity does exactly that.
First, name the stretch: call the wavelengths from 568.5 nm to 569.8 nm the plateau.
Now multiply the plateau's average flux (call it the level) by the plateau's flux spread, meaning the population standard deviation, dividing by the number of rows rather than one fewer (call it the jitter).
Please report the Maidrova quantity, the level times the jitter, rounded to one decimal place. 2.8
